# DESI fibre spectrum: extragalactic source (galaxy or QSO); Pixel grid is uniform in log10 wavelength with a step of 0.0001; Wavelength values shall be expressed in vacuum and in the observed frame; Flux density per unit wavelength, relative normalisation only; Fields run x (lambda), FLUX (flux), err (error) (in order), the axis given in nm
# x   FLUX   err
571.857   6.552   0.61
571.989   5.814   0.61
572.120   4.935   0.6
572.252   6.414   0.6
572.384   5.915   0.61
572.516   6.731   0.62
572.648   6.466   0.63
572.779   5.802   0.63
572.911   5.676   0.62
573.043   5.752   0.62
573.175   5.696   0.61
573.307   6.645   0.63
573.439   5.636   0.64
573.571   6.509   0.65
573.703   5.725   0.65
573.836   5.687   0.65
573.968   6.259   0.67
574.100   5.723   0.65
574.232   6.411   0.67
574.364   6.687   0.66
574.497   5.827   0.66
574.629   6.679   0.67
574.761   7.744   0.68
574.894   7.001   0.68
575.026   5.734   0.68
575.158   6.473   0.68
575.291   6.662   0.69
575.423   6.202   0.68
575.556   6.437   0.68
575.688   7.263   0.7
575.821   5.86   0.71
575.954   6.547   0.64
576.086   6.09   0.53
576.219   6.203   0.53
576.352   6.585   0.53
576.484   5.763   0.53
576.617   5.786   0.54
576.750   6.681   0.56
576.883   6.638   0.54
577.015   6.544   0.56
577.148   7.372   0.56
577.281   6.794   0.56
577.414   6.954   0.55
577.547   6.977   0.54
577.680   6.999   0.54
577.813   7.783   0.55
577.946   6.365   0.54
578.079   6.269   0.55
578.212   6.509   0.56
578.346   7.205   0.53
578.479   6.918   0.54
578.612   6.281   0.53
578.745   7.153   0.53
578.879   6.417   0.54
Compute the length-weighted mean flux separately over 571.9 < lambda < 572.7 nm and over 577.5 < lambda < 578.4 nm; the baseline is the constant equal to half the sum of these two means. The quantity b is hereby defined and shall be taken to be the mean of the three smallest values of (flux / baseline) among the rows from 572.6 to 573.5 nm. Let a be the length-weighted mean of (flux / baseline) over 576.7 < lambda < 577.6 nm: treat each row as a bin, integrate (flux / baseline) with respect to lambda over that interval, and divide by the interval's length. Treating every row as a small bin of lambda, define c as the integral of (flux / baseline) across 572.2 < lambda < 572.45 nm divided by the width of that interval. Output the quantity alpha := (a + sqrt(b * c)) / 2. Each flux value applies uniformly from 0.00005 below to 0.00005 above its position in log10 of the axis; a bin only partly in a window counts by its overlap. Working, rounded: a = 1.06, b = 0.878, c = 0.95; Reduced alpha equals 0.99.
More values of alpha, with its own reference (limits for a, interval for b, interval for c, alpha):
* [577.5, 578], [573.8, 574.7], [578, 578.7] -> 1.02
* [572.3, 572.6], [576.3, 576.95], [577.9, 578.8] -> 0.98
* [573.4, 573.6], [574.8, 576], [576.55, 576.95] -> 0.94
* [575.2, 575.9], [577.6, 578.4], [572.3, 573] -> 0.99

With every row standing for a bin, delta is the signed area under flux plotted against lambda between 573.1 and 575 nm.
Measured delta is 11.94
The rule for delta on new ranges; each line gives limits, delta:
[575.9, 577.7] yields 11.80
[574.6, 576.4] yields 11.75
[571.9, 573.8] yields 11.36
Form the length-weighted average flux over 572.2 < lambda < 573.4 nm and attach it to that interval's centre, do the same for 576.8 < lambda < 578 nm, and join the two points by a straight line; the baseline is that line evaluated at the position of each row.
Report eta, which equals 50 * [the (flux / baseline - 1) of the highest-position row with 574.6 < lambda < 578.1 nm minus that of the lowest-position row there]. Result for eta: -7.5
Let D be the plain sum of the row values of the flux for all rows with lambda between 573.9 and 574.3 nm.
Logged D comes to 18.4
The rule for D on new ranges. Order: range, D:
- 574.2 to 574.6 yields 18.9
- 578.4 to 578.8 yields 20.4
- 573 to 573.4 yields 18.1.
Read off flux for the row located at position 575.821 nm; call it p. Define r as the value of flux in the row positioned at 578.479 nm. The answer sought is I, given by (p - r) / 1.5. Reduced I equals -0.7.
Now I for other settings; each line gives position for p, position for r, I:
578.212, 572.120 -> 1.0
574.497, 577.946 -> -0.4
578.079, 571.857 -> -0.2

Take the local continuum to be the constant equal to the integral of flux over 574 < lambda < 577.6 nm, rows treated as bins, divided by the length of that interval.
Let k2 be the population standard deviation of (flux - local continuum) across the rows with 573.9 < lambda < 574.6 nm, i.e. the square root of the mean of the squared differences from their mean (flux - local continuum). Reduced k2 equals 0.36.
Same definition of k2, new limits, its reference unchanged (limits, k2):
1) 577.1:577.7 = 0.19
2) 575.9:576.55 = 0.30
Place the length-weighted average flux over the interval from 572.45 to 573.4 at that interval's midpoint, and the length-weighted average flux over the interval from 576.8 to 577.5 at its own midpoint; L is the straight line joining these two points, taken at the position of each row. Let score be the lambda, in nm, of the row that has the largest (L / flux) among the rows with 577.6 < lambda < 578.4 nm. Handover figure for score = 578.079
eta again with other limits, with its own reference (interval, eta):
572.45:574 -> -6.0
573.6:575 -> 8.3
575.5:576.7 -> -6.2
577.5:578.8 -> -0.3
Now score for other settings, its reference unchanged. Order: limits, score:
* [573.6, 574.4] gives 574.100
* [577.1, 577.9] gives 577.281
